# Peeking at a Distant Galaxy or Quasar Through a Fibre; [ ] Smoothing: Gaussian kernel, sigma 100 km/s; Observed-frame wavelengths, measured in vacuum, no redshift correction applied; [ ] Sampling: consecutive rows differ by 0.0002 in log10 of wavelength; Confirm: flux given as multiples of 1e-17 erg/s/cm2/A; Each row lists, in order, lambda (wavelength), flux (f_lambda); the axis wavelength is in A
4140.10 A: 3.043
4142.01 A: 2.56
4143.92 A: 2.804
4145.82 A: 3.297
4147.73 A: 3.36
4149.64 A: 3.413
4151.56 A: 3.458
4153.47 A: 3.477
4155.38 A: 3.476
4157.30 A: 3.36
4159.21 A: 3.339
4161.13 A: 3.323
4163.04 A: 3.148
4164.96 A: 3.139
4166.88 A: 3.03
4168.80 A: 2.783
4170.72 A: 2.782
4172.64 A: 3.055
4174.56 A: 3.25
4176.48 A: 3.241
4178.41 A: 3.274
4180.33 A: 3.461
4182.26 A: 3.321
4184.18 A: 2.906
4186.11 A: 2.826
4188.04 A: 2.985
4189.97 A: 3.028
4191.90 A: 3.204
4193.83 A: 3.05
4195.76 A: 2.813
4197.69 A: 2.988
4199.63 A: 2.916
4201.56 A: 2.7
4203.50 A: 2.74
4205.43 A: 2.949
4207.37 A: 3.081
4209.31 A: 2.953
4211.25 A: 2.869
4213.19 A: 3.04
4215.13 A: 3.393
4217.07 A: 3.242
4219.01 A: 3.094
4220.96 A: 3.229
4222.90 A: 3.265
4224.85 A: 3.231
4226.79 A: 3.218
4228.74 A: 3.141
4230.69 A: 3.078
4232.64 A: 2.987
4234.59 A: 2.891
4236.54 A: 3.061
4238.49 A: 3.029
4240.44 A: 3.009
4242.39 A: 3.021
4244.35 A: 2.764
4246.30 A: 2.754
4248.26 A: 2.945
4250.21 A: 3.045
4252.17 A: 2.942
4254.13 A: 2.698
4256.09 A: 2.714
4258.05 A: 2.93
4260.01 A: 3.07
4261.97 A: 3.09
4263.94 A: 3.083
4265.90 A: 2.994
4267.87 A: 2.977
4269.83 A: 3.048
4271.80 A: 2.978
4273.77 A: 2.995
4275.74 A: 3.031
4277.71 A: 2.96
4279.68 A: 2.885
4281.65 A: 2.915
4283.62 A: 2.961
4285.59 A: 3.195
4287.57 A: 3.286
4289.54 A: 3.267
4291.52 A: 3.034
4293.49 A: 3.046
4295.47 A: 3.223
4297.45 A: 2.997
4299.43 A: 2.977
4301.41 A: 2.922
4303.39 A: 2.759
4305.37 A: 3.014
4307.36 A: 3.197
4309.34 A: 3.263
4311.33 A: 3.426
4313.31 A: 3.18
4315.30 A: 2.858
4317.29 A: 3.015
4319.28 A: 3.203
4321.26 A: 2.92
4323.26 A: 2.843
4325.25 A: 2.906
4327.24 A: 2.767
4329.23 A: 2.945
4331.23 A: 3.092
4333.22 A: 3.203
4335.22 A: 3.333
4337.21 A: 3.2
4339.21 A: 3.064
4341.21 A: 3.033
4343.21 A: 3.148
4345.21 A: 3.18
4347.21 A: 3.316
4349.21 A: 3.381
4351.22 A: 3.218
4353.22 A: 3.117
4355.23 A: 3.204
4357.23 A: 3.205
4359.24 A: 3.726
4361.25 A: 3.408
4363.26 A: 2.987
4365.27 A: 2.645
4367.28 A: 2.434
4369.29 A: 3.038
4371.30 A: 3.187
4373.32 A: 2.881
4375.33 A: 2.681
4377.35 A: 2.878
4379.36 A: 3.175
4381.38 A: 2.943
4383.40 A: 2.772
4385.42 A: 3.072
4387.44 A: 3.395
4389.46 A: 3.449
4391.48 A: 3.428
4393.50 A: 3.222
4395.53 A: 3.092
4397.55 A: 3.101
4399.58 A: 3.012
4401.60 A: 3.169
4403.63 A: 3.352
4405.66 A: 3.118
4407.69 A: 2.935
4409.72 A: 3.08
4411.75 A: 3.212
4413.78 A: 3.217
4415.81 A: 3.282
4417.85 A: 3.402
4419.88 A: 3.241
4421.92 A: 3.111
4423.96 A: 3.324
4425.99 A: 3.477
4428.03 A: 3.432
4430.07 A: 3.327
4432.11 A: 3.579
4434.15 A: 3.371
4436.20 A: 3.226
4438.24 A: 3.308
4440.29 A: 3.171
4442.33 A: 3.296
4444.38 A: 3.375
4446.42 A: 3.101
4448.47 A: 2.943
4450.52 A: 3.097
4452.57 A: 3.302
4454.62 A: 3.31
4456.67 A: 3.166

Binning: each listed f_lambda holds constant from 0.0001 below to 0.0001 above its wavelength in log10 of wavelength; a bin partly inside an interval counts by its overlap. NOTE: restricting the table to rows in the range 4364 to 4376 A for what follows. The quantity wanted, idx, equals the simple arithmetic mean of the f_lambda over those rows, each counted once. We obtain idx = 2.81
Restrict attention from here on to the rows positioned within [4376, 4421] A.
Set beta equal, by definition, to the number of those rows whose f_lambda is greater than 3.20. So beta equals 10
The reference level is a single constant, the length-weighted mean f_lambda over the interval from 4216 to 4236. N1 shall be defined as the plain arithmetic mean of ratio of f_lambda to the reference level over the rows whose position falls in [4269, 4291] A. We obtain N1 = 0.97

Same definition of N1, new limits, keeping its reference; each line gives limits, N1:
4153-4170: 1.03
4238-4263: 0.93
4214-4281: 0.96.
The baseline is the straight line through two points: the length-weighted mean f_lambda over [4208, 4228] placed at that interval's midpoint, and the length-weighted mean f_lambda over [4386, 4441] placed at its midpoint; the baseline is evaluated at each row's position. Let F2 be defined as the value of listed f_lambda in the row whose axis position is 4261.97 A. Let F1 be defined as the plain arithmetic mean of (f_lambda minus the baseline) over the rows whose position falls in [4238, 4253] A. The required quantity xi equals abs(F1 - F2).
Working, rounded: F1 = -0.23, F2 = 3.09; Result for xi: 3.32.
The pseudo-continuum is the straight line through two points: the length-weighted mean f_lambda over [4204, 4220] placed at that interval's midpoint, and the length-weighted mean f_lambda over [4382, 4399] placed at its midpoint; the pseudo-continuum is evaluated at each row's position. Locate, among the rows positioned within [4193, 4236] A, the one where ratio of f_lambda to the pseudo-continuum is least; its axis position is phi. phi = 4201.56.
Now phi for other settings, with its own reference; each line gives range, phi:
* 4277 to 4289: 4279.68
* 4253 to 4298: 4254.13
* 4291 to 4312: 4303.39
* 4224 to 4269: 4254.13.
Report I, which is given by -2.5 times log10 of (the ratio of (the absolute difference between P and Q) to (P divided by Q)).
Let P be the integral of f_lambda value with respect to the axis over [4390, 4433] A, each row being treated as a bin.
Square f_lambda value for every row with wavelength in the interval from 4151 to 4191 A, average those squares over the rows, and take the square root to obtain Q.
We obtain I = -1.23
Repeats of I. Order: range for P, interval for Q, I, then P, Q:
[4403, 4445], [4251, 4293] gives -1.17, 138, 3.01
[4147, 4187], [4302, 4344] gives -1.19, 128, 3.07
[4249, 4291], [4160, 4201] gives -1.19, 126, 3.08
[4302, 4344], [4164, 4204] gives -1.18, 129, 3.03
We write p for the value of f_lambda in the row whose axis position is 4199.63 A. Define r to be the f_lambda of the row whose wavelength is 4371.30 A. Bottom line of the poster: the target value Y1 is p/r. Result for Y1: 0.91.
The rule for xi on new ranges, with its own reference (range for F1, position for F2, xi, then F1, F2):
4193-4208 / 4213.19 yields 3.28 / -0.24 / 3.04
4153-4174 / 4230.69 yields 3.03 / 0.05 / 3.078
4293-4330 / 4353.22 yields 3.30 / -0.18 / 3.117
